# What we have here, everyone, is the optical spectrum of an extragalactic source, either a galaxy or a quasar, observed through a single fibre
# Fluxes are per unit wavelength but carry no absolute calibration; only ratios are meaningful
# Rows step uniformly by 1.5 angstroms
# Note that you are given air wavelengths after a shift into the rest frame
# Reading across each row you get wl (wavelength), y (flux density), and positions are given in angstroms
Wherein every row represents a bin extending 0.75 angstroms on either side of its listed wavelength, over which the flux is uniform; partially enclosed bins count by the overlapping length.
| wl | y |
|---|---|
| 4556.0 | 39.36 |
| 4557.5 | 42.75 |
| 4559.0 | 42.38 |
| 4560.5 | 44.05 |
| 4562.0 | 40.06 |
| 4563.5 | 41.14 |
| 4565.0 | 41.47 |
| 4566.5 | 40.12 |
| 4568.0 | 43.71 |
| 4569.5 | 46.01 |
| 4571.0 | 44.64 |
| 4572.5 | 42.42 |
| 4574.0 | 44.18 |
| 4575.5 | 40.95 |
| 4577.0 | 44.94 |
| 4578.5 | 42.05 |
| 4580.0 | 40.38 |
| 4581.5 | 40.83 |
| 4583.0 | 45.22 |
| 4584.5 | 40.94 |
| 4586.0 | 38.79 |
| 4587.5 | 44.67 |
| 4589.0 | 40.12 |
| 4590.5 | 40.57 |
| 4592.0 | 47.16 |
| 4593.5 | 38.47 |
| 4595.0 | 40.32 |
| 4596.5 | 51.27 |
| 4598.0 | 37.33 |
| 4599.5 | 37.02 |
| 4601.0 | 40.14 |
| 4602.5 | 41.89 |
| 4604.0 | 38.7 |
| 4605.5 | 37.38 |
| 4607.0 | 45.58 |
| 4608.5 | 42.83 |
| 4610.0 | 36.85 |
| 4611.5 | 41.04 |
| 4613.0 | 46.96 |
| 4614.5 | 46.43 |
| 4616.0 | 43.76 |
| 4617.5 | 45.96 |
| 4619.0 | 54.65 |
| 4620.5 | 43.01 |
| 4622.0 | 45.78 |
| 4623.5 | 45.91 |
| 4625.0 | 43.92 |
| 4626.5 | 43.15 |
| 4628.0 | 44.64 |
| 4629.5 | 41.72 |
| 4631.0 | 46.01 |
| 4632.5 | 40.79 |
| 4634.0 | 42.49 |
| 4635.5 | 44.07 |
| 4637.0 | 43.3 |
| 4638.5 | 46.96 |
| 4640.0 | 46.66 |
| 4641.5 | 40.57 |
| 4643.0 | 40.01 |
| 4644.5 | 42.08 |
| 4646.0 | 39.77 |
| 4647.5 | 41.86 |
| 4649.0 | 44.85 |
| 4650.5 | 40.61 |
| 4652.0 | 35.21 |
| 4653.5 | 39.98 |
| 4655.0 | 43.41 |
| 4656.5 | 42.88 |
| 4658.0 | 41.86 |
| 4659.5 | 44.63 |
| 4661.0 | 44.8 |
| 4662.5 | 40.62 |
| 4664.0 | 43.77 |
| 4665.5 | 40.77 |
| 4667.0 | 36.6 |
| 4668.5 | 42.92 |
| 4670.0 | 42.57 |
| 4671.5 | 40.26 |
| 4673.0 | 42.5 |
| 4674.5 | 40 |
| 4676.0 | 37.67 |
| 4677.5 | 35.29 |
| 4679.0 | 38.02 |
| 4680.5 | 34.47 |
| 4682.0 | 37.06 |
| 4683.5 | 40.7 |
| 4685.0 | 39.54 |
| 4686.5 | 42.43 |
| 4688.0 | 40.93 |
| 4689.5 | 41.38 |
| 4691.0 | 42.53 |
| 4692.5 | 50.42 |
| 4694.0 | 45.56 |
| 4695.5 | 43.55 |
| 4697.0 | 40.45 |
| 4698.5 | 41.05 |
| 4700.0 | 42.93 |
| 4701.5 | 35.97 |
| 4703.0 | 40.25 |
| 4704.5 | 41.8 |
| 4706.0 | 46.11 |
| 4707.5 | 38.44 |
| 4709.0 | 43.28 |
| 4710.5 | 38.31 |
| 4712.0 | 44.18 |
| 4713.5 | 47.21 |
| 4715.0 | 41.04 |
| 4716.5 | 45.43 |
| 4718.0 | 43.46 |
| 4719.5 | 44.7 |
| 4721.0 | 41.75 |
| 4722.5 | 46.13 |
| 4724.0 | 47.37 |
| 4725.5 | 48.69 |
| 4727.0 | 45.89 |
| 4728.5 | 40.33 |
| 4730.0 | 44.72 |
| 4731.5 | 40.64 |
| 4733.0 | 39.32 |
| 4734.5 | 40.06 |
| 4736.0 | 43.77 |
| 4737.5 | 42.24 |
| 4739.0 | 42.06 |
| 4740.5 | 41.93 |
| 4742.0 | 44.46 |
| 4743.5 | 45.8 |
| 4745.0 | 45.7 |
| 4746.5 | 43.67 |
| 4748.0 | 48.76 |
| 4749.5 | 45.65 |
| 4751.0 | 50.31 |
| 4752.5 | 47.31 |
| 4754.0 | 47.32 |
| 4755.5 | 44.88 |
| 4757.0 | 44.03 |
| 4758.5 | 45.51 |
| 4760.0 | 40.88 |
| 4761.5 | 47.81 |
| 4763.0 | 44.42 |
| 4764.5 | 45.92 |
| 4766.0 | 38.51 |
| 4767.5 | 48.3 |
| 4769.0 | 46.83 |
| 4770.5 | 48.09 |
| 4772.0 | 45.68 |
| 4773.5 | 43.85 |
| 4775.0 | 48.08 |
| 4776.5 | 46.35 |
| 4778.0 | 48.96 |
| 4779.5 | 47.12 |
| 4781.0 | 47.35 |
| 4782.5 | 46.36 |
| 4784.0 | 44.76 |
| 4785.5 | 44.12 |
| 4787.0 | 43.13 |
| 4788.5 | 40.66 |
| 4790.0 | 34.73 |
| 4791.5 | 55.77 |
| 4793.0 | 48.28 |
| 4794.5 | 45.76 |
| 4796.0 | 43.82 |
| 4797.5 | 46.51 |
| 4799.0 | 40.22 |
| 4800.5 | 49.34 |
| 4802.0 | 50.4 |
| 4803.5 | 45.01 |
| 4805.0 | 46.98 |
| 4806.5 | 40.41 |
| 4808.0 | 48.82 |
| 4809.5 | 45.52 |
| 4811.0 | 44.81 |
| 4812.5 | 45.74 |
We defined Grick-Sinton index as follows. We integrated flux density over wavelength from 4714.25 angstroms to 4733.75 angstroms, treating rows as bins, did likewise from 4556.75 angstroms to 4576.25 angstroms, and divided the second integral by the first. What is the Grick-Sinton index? 0.97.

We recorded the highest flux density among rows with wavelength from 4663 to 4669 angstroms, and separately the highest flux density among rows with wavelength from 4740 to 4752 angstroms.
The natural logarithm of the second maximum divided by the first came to 0.139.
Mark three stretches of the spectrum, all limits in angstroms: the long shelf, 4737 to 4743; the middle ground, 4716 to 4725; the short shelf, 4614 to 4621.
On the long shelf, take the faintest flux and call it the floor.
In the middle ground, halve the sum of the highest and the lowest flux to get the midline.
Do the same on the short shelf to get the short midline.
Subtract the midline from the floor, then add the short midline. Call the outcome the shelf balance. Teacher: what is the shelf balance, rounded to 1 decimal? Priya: 46.2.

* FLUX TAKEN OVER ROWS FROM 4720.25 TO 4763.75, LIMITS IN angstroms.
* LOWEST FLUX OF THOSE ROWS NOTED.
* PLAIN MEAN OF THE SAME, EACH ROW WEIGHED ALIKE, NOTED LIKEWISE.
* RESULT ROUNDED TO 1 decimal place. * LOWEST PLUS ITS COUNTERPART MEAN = 83.9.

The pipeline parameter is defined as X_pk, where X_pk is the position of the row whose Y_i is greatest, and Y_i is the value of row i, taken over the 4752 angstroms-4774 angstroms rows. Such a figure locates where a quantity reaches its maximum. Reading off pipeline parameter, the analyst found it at 4767.5 angstroms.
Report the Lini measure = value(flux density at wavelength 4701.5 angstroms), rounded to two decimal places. 35.97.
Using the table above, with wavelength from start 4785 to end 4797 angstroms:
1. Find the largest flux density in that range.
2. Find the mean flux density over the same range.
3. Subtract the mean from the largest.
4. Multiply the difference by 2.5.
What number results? 28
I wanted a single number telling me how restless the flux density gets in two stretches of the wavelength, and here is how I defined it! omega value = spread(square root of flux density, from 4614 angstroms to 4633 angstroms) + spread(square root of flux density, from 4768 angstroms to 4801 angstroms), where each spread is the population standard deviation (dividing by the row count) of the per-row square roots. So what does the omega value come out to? 0.53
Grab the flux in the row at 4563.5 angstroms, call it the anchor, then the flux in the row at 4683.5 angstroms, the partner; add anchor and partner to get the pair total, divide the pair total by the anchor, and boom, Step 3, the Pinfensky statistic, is 1.99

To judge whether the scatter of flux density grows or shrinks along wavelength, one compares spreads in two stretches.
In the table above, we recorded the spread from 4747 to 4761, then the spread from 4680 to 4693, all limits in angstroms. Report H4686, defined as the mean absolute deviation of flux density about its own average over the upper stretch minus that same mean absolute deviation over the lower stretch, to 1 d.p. -0.7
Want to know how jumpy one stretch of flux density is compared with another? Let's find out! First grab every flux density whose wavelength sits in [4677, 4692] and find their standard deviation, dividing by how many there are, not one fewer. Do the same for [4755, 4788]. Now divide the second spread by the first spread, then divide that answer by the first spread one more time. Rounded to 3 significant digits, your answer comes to 0.326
